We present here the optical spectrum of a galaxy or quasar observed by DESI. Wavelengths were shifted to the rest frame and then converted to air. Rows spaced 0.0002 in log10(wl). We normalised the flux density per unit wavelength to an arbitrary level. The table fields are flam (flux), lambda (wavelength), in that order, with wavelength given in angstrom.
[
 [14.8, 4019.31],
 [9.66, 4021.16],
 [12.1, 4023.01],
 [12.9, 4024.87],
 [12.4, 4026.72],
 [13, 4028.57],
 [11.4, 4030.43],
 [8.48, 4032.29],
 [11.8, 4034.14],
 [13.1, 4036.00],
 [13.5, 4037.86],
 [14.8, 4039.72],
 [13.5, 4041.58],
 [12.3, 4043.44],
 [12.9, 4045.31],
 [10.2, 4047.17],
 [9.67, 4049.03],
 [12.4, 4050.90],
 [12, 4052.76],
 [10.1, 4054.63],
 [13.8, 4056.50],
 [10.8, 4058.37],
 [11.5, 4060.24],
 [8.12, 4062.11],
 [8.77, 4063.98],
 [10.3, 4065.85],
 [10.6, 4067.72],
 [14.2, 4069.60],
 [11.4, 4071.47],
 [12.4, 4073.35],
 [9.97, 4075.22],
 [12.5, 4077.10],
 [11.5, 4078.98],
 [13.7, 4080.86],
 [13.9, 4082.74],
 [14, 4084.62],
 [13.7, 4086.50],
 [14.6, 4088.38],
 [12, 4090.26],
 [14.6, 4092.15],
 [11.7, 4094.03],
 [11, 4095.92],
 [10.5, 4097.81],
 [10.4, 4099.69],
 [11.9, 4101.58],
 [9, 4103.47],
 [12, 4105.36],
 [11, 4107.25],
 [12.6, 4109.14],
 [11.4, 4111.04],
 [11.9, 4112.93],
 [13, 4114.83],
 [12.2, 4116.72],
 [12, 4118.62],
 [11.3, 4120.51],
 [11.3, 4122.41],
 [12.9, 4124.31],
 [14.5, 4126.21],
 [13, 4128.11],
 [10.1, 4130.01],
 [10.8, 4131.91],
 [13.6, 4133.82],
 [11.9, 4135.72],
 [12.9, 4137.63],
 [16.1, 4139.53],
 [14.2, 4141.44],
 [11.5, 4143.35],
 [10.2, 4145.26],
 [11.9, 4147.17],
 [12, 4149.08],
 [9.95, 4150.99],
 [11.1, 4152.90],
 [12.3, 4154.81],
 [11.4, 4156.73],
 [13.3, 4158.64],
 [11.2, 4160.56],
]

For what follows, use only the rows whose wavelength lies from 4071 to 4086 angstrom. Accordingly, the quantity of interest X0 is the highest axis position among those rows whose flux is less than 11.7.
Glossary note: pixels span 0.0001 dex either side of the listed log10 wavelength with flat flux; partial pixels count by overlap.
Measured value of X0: 4078.98 angstrom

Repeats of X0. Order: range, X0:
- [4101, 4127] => 4122.41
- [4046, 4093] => 4078.98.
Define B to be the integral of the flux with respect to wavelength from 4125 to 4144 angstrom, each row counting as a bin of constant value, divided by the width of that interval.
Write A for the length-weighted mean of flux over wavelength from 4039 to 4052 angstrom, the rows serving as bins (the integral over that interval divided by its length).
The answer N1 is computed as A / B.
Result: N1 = 0.95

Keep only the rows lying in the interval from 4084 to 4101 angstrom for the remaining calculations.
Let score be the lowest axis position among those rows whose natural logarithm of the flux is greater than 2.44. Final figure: 4084.62 angstrom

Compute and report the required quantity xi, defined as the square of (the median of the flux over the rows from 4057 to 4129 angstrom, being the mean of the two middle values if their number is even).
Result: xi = 142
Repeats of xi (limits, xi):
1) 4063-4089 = 155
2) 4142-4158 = 131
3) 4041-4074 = 131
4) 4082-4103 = 144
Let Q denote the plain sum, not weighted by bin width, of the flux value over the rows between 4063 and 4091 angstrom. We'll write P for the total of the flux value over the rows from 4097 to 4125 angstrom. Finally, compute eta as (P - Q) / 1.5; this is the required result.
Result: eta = -7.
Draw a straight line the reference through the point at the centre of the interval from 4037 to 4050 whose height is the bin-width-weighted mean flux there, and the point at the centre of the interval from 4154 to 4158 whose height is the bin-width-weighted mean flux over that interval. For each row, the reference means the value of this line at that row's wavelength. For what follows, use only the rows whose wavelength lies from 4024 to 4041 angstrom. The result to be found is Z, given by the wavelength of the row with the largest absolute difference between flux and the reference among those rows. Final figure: 4032.29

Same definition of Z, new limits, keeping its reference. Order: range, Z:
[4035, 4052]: 4049.03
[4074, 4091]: 4088.38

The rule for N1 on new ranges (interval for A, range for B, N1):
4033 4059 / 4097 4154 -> 1.02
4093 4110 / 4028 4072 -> 0.96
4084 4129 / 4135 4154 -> 1.00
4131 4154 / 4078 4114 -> 1.00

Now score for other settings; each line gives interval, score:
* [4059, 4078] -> 4060.24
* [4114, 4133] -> 4114.83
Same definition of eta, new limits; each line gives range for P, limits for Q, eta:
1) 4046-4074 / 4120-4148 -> -13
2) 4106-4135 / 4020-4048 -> 0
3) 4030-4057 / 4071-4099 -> -5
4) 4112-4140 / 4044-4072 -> 14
